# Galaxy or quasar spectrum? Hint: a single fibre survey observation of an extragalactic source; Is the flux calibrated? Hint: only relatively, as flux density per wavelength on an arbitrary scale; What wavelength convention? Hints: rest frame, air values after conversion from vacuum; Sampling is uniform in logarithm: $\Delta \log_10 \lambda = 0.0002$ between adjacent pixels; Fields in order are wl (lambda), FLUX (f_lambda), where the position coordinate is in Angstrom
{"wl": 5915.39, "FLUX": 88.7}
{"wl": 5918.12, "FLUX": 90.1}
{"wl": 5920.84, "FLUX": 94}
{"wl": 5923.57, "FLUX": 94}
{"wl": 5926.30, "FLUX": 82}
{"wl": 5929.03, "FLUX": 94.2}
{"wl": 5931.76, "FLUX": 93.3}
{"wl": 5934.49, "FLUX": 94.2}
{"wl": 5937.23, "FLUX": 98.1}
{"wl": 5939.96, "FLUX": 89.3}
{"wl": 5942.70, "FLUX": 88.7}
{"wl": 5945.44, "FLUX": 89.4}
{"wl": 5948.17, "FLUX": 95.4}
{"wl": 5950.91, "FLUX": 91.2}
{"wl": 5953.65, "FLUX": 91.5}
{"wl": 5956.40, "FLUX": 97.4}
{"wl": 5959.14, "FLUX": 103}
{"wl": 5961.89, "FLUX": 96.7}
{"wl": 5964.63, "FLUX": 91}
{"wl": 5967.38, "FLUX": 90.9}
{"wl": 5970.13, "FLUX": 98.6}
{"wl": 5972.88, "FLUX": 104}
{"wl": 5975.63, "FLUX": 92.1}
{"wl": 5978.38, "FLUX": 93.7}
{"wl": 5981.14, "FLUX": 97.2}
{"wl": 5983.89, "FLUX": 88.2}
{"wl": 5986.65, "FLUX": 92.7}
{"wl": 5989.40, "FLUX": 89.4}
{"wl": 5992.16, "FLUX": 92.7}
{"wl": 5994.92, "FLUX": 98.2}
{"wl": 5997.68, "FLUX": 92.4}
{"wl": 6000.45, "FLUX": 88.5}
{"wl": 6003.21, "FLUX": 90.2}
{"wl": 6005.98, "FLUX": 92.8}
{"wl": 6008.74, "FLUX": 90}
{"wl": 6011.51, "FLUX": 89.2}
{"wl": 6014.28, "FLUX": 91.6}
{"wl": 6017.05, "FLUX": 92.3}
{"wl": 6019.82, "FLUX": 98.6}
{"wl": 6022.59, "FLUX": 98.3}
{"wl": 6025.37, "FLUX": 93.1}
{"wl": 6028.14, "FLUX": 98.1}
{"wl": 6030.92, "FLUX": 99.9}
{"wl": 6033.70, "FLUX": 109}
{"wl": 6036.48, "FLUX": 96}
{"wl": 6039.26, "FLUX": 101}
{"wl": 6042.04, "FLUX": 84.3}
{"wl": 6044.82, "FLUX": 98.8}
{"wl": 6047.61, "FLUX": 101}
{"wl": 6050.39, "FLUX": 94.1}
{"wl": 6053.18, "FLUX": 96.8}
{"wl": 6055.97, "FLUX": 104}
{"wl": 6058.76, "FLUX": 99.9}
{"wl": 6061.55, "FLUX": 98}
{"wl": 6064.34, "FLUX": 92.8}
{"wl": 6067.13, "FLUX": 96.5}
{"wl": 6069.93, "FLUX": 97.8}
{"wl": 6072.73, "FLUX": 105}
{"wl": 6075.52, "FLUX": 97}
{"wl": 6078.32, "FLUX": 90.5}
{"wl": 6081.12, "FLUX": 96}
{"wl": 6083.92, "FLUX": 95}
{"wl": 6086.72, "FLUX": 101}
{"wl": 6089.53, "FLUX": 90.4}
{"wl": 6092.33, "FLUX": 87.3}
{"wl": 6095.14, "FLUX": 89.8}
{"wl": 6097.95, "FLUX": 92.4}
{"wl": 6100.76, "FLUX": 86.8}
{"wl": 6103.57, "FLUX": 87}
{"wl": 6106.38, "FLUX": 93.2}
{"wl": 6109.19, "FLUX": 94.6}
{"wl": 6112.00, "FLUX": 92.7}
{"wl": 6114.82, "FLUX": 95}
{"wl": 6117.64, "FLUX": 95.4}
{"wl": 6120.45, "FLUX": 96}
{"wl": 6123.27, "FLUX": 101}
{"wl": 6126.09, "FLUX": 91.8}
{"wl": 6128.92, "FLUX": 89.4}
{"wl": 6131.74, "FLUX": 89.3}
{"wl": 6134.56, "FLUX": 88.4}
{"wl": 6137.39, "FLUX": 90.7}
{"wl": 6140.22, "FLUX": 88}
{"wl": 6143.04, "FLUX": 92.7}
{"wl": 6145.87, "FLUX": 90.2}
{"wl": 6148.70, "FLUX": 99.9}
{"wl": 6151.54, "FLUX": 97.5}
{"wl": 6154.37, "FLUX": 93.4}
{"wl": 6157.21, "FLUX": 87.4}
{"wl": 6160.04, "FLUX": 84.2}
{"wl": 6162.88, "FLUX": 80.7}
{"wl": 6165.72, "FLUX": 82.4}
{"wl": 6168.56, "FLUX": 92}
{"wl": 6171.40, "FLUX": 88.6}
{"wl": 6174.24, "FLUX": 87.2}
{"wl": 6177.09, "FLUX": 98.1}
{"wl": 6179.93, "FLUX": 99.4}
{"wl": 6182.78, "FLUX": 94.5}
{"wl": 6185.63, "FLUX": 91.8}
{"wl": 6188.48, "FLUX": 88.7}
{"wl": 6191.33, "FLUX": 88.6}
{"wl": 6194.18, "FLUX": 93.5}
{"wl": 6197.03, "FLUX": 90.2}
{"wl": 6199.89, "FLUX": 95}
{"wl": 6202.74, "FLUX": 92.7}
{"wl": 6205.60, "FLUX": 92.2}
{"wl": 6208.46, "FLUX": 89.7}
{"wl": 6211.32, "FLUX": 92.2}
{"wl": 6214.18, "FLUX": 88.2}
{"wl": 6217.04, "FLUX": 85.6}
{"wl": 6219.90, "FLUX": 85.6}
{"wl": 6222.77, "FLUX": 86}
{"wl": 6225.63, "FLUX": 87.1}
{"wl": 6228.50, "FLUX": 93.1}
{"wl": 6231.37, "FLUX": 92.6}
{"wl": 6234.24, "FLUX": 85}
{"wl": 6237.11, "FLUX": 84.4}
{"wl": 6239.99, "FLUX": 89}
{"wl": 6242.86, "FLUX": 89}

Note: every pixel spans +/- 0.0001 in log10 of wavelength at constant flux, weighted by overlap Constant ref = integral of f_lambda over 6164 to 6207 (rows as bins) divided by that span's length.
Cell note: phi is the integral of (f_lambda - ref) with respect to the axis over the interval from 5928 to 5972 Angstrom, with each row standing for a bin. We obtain 108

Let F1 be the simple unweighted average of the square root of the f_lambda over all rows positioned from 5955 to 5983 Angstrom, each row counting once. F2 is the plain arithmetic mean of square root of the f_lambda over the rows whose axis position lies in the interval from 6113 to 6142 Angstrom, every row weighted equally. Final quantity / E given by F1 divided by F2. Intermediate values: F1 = 9.82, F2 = 9.62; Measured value 1.02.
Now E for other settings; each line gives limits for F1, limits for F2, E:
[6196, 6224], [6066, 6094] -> 0.97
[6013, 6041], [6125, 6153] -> 1.03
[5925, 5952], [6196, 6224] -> 1.01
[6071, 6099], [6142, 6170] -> 1.02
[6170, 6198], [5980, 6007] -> 1.00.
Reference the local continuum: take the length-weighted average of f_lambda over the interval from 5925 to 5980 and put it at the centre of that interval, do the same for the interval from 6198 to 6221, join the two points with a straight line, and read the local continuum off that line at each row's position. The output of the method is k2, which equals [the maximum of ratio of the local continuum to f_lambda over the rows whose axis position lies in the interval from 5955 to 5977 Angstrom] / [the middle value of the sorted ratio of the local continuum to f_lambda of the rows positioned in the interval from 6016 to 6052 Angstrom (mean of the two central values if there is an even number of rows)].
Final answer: 1.09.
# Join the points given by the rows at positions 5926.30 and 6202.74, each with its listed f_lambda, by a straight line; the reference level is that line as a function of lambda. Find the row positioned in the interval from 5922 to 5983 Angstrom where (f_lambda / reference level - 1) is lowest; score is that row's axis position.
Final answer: 5926.30 Angstrom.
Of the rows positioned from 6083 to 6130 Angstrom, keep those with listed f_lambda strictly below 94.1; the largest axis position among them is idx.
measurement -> 6128.92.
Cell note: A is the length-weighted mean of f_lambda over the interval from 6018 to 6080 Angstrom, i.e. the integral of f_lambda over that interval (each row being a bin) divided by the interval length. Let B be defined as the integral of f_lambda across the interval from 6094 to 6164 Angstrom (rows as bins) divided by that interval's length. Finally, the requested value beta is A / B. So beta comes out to 1.07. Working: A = 98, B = 91.5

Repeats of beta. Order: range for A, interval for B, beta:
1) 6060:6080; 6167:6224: 1.06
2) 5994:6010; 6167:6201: 1.00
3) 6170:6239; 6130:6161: 0.99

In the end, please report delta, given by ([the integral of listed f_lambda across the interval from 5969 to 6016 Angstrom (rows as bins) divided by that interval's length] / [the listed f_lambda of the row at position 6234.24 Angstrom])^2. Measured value 1.20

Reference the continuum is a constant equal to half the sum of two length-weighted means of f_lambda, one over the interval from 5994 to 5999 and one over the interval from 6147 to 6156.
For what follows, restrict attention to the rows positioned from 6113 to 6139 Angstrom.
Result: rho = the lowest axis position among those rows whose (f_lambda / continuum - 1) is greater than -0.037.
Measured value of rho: 6114.82 Angstrom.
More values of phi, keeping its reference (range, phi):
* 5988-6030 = 64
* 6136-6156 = 31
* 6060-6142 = 150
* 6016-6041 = 170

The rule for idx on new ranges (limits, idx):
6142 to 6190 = 6188.48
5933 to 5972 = 5967.38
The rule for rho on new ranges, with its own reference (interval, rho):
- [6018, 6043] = 6019.82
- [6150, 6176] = 6151.54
